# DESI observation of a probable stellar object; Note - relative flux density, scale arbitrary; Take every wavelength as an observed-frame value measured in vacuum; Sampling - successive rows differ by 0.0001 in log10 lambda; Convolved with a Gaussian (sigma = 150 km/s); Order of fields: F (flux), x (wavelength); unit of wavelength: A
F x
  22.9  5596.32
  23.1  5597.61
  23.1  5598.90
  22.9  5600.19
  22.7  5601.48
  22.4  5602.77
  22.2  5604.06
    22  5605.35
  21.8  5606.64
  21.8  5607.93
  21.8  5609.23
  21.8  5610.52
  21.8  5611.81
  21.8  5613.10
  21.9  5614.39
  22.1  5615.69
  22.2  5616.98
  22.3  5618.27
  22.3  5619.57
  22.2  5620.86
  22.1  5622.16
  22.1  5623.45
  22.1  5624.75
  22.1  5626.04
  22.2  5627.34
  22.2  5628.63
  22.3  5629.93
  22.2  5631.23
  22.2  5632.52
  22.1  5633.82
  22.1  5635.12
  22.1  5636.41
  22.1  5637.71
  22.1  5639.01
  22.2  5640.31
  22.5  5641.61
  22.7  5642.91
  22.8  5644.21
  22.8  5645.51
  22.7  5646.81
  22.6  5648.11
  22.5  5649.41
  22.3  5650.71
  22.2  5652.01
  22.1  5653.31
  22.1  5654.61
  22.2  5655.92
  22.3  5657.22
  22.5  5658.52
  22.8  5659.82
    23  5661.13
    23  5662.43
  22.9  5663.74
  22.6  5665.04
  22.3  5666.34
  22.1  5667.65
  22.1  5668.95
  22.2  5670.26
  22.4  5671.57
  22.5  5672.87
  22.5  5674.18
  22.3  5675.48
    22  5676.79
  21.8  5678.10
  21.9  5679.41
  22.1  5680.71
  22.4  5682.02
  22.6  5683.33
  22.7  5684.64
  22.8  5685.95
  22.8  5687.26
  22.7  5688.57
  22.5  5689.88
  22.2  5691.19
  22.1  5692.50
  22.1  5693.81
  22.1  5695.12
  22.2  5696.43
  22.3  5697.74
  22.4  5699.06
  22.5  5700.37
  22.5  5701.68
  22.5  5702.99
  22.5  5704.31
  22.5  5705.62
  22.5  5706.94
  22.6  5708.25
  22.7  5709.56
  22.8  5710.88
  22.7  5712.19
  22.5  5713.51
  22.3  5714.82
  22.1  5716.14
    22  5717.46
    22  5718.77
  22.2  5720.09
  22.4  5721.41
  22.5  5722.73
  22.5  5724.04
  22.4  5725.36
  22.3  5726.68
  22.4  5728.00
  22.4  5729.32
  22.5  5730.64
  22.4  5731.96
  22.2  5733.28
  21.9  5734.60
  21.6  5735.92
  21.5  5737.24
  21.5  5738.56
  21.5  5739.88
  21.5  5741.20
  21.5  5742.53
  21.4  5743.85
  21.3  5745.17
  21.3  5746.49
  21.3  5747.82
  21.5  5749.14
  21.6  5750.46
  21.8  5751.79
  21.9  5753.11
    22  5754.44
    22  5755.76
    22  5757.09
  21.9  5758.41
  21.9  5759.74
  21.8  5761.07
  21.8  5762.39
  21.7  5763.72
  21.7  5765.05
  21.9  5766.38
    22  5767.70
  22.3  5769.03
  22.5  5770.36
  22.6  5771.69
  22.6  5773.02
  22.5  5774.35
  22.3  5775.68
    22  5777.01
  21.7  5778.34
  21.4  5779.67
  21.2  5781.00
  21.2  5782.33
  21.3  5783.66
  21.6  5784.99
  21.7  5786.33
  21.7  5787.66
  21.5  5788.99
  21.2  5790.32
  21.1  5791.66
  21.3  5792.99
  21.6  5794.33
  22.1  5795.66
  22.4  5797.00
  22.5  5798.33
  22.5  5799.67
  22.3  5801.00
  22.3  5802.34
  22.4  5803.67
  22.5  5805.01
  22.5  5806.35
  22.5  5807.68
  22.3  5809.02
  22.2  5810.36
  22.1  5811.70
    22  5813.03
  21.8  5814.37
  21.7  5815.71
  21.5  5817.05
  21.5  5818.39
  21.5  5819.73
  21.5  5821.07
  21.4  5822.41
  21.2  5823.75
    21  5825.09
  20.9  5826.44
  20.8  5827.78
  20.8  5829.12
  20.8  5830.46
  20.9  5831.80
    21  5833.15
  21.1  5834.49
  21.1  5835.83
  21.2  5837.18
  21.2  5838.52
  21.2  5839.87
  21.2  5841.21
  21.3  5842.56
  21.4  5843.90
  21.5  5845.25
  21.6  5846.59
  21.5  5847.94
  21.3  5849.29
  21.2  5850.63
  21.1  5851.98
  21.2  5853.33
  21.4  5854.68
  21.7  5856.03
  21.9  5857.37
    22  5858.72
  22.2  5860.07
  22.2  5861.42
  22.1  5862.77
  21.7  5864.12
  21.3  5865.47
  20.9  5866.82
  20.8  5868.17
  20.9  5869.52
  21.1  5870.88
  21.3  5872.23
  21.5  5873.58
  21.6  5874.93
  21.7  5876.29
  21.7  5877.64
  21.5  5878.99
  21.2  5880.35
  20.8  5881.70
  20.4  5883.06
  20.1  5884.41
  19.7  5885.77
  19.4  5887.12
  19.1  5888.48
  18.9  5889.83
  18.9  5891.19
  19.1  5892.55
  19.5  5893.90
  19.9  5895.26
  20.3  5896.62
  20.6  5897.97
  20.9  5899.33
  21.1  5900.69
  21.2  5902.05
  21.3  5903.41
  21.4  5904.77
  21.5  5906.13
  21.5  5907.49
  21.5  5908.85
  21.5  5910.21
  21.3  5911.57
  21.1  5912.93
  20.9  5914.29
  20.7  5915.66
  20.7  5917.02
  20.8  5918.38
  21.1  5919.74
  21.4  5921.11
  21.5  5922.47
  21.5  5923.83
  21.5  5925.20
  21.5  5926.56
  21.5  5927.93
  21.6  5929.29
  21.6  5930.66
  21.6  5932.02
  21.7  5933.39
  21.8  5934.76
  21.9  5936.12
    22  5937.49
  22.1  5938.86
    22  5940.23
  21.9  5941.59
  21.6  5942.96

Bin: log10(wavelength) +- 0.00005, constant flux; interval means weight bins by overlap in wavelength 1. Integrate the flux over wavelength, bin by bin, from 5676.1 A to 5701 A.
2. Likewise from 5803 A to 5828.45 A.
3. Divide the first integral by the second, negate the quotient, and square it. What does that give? 1.01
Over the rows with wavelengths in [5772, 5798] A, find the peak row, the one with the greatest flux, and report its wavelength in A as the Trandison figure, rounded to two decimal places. 5773.02 A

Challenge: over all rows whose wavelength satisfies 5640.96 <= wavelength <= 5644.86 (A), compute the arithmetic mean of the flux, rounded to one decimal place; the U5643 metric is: 22.7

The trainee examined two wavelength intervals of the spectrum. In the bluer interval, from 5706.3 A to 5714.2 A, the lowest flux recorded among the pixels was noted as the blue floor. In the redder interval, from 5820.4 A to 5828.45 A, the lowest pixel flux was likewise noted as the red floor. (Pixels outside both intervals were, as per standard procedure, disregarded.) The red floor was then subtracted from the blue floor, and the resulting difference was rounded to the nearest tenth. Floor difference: 1.7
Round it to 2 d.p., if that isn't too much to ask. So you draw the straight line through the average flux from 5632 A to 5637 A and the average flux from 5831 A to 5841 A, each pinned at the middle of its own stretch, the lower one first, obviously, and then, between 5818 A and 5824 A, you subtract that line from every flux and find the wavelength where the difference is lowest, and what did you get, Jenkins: 5823.75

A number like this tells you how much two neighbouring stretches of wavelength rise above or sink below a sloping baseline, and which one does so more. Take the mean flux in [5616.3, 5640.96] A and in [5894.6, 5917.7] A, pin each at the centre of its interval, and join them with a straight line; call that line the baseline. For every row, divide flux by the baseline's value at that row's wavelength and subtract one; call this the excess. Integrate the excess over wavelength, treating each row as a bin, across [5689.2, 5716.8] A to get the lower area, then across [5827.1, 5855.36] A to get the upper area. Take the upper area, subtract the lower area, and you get -0.8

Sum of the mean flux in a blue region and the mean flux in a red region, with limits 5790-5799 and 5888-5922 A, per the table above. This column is 42.4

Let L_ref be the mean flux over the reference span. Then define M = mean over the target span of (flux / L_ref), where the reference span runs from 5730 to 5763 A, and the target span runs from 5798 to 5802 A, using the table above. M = 1.03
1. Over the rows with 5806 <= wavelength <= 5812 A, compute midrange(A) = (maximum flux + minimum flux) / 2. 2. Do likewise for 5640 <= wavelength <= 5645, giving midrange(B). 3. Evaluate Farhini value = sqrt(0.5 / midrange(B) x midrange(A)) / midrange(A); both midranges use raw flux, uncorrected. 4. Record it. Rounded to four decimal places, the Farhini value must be 0.0316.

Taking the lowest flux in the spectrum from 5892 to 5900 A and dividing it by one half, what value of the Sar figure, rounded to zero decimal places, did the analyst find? 38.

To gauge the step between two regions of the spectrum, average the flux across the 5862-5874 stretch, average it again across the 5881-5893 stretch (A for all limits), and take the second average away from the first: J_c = 1.7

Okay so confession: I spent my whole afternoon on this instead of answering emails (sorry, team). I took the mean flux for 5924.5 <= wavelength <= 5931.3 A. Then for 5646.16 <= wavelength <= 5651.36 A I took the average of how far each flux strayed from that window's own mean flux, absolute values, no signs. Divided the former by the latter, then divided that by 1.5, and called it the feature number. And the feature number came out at 115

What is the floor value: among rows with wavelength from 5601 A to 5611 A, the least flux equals 21.8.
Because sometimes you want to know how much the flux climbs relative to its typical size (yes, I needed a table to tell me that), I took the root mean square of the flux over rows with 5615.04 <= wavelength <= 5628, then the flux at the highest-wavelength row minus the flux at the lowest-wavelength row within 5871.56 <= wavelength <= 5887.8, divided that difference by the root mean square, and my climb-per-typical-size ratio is -0.086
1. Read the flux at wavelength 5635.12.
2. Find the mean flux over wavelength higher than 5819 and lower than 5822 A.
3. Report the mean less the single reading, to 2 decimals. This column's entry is -0.60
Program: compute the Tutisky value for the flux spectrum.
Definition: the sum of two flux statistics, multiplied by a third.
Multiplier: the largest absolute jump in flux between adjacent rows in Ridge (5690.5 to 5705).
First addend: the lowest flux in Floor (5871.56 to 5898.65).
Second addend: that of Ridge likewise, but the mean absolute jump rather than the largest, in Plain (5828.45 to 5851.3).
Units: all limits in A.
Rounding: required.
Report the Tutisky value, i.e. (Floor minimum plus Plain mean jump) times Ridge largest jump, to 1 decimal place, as 1.9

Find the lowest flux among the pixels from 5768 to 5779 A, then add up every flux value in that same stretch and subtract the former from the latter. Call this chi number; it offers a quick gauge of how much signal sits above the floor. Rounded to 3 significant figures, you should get 157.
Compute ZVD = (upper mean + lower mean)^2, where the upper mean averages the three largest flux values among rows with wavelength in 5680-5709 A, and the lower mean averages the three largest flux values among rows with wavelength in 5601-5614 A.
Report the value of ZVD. 2043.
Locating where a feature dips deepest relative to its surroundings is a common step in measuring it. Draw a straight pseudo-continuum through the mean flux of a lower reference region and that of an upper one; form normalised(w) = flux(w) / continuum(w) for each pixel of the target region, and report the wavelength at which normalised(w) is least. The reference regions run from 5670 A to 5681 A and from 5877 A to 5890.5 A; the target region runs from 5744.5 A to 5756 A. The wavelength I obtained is 5745.17 A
